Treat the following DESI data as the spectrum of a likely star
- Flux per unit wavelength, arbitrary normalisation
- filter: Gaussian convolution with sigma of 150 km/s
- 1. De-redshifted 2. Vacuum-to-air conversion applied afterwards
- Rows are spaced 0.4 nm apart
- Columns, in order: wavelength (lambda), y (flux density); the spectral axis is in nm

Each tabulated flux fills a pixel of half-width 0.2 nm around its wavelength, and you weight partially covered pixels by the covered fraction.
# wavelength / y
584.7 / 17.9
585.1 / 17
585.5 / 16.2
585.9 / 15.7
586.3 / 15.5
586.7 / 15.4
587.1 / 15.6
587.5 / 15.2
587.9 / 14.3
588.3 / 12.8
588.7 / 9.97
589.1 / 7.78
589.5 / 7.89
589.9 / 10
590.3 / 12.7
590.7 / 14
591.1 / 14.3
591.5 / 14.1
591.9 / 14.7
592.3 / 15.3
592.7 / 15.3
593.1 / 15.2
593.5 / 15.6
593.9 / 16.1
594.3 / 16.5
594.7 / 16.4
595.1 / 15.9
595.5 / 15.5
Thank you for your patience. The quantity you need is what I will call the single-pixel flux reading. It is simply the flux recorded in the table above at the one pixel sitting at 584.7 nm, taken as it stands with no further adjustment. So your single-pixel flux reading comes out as 17.9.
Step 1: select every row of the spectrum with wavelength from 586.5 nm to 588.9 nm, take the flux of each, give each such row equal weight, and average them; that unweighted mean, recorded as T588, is 13.9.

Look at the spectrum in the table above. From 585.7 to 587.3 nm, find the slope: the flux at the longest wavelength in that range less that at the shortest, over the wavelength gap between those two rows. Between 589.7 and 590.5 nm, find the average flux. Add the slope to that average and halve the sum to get 5.6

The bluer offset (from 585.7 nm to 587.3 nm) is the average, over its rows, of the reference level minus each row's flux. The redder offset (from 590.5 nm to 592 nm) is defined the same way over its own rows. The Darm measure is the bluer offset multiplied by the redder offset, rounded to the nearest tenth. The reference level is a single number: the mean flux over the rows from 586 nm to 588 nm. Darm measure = -0.3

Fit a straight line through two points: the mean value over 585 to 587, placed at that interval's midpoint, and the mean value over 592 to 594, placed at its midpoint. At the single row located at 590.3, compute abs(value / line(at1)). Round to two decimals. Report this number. 0.81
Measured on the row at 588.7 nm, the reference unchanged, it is 0.63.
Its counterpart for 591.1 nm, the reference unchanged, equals 0.92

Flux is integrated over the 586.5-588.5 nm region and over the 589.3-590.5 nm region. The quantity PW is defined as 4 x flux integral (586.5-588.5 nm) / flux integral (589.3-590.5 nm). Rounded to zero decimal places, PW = 10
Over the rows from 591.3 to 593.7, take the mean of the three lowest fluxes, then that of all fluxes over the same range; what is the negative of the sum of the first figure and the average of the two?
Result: -30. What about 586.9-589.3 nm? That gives -22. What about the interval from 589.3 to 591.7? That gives -21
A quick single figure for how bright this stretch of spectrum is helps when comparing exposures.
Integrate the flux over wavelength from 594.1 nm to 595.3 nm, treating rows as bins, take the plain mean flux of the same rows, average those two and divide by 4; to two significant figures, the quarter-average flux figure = 4.5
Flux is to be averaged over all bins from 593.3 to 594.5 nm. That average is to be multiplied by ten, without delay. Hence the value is 161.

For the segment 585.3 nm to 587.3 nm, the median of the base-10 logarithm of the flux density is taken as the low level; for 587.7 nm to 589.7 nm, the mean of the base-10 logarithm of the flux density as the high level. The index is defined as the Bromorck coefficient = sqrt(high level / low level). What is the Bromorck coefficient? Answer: 0.92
